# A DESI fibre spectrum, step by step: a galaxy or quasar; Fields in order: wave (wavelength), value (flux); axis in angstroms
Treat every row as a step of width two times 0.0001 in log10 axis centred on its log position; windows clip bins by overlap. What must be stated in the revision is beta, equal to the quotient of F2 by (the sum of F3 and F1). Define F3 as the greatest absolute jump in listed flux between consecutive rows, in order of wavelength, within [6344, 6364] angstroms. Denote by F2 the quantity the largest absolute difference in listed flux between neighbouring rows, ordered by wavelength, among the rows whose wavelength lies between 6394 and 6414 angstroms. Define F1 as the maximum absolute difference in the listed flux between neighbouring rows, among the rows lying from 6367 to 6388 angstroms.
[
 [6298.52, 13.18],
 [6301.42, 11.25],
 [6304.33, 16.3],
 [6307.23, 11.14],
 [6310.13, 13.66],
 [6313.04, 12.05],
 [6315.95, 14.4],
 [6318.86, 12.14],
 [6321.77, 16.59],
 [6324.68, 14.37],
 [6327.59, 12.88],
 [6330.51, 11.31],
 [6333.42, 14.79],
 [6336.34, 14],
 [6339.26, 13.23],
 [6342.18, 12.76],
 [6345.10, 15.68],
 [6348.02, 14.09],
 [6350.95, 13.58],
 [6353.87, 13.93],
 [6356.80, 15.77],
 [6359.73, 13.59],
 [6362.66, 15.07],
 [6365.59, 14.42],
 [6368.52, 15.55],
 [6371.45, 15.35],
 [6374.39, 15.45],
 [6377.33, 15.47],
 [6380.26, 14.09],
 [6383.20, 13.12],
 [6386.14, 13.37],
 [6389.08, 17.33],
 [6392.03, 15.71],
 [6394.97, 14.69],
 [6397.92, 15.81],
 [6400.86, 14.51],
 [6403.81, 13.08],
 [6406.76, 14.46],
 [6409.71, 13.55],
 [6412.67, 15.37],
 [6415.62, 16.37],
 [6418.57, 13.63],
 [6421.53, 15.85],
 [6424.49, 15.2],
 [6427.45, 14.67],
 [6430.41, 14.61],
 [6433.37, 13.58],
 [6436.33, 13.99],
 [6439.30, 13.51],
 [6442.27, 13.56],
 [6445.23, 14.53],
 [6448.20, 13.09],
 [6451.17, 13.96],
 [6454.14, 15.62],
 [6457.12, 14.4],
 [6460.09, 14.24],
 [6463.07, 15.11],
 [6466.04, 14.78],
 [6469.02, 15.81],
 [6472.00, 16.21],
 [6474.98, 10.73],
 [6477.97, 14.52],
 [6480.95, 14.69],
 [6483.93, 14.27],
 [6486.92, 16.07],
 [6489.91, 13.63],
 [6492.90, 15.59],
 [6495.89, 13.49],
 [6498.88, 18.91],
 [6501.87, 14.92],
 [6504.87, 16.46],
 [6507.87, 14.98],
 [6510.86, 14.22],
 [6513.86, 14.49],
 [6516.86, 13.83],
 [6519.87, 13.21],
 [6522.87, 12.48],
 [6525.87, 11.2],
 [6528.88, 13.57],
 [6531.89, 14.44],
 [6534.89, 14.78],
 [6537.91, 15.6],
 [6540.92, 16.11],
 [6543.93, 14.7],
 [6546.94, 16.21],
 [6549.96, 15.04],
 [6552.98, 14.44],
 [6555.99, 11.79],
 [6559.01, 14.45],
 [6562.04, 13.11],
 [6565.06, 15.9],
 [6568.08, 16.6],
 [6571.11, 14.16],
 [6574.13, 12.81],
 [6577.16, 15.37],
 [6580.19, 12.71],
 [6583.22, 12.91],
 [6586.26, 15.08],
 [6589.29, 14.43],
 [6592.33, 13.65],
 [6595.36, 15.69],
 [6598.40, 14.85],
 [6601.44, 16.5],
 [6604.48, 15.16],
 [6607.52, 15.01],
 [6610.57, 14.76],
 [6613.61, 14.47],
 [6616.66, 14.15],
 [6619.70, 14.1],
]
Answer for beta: 0.5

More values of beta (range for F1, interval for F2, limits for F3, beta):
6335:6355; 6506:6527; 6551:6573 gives 0.2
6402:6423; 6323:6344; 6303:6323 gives 0.4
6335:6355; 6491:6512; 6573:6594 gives 1.0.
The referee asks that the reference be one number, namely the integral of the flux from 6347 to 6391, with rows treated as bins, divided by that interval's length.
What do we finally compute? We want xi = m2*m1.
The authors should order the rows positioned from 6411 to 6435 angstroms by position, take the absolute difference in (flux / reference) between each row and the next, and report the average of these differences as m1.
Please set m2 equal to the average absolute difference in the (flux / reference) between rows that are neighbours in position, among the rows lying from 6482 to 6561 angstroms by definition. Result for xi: 0.0087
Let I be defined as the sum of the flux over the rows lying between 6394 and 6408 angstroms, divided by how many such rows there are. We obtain 14.5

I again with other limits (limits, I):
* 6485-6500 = 15.5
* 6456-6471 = 14.9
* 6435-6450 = 13.7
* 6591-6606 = 15.2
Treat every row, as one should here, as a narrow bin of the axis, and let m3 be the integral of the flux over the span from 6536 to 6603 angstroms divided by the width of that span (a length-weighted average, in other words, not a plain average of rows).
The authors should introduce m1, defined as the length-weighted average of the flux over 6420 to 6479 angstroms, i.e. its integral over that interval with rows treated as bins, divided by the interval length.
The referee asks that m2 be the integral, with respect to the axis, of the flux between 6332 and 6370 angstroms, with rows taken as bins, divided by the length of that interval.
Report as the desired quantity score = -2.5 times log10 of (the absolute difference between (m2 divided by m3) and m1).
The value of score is -2.82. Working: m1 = 14.4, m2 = 14.3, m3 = 14.6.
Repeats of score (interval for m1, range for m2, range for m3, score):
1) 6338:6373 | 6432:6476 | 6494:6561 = -2.82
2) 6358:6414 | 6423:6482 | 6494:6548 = -2.85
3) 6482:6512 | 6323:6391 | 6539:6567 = -2.89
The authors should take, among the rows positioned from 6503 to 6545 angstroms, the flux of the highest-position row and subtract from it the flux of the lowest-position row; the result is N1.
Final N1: -1.8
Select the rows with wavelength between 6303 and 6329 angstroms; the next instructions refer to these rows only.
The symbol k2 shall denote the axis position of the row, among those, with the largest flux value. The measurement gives 6321.77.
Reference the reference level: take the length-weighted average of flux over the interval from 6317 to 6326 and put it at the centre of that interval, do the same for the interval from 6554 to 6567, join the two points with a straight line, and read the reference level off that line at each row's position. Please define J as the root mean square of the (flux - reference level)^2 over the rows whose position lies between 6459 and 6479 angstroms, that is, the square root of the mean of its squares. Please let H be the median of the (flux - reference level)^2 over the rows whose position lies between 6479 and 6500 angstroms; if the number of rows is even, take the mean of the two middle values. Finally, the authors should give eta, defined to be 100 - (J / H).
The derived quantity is 87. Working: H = 0.4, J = 4.7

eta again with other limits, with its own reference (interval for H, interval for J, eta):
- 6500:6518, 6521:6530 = 90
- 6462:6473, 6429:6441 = 100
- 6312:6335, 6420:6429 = 100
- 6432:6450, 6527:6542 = 93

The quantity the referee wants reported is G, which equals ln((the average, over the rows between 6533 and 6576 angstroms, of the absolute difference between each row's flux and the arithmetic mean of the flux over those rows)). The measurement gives 0.06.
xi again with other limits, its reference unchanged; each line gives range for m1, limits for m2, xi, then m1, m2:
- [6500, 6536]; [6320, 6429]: 0.0061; 0.068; 0.091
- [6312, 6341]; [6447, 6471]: 0.0087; 0.147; 0.060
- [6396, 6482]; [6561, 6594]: 0.0093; 0.084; 0.111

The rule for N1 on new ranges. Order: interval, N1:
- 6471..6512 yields -2.0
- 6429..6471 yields 1.2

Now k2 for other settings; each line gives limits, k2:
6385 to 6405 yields 6389.08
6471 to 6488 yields 6472.00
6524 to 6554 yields 6546.94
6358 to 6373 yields 6368.52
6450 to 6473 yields 6472.00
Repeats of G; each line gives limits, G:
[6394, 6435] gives -0.28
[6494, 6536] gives 0.19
